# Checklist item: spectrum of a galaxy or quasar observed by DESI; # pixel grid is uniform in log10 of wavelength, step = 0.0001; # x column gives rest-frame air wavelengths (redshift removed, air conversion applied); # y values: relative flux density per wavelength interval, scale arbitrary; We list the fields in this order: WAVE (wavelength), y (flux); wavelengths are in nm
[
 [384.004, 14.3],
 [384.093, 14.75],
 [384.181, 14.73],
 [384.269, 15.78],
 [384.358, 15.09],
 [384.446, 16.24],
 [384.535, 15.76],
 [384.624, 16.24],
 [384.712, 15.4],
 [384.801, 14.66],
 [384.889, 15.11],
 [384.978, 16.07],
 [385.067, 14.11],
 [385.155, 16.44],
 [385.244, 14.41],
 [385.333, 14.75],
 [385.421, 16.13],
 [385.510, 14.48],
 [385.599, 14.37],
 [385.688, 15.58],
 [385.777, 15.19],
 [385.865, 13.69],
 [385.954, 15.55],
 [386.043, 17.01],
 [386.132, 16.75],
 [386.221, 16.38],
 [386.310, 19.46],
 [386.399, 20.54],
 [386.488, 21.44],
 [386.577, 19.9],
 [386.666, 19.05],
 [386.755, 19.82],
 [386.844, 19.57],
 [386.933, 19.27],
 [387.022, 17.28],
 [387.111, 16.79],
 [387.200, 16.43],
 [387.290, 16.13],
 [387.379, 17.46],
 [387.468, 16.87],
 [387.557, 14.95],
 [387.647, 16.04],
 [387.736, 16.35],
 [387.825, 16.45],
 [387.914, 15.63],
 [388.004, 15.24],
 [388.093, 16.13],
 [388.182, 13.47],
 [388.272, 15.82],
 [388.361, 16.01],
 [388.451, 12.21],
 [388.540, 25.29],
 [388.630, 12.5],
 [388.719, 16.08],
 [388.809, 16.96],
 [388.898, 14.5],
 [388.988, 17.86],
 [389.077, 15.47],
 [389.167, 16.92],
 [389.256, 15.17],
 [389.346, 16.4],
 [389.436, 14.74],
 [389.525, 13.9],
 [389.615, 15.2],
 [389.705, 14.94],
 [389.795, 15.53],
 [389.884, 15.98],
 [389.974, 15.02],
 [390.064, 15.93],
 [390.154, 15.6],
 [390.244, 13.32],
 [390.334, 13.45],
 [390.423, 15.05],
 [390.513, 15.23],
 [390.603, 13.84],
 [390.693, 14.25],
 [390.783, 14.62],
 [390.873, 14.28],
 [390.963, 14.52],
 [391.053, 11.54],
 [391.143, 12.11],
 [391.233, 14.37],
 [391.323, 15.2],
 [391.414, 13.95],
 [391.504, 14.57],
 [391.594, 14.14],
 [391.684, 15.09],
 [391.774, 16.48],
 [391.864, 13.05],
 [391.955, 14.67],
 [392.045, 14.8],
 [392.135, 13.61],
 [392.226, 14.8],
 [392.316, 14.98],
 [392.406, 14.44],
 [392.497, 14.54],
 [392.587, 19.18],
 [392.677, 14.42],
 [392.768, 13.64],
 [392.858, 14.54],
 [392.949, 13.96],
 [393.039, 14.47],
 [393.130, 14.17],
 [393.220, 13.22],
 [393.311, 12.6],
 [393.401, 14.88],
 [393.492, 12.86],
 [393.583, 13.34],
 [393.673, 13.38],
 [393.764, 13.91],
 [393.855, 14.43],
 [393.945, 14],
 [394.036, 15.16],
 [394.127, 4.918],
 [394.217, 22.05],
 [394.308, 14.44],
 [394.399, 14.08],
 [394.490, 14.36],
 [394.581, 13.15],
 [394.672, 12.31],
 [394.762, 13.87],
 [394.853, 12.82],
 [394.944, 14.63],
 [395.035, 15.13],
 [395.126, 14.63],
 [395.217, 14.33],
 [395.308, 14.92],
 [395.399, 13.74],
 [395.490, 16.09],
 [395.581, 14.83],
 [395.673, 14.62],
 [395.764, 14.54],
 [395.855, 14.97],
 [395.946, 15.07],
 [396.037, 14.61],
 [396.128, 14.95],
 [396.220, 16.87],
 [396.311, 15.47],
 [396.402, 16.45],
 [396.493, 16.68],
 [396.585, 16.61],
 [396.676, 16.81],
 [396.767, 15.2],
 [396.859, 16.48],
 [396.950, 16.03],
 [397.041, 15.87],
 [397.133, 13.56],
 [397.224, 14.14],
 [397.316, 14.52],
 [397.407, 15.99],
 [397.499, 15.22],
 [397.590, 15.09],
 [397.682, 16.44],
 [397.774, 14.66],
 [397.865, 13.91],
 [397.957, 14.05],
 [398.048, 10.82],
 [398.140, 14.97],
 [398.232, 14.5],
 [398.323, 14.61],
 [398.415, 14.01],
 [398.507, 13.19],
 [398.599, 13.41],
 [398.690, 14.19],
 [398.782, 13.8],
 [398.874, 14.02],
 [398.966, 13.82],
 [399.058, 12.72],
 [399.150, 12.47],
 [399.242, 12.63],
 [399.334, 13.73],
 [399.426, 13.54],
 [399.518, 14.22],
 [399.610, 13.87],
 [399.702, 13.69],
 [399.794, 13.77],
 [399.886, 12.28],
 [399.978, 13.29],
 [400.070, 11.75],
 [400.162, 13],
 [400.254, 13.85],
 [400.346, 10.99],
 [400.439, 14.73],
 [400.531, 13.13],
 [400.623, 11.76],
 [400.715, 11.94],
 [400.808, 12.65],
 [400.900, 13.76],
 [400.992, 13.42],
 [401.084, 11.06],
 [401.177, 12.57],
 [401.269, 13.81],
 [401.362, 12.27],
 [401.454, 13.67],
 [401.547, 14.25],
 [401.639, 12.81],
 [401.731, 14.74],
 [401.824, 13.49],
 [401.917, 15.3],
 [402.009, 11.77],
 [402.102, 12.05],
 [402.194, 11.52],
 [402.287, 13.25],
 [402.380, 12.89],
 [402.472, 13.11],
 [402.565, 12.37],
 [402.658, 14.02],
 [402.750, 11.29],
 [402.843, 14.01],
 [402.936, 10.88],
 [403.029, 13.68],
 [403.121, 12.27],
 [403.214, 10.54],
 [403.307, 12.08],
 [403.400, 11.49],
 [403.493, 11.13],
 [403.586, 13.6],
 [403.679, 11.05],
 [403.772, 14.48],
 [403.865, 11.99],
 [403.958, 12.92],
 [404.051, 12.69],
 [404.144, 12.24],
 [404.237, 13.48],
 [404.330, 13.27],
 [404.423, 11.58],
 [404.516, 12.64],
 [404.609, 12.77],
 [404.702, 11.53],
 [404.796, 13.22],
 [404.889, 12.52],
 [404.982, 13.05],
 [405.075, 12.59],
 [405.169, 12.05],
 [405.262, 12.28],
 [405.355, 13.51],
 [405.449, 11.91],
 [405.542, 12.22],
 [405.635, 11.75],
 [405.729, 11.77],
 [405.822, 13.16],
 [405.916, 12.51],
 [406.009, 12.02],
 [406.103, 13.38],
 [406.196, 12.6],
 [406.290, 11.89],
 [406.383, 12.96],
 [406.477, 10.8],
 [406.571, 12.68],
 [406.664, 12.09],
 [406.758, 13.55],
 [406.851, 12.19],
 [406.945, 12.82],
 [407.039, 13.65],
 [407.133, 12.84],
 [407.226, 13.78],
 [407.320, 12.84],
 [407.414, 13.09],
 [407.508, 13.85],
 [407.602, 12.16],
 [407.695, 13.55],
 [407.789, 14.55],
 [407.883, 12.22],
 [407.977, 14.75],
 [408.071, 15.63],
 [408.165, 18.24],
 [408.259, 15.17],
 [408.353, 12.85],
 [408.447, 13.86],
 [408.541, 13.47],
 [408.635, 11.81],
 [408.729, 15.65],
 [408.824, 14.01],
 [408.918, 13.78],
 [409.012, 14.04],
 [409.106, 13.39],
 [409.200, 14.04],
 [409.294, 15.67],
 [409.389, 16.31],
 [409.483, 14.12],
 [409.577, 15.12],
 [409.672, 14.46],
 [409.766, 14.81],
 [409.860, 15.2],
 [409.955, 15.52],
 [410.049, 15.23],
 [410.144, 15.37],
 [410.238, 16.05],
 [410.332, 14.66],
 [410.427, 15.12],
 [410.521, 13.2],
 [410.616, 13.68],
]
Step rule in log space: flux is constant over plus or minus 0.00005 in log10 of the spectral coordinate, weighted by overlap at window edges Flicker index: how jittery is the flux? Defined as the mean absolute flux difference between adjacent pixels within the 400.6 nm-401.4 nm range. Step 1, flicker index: 1.12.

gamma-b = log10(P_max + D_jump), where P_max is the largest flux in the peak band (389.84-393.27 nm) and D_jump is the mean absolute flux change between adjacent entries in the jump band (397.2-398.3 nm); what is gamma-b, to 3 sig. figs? 1.31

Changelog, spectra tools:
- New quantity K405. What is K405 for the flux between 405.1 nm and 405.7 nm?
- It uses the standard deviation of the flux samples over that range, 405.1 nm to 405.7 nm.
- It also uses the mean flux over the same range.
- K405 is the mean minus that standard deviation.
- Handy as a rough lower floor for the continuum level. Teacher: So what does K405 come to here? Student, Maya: 11.7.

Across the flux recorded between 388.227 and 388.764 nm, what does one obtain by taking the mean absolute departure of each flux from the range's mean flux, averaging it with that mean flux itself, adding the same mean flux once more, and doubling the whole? 51.9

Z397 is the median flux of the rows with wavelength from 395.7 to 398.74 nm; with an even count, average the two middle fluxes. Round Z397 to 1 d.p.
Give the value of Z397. 15.0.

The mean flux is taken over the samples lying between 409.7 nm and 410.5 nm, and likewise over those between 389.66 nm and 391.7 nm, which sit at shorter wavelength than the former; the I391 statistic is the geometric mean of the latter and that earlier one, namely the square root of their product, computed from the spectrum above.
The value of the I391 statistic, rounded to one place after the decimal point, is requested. 14.8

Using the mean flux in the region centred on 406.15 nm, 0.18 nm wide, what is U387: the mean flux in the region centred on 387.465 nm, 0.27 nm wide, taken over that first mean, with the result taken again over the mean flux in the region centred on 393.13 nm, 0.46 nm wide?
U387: 0.092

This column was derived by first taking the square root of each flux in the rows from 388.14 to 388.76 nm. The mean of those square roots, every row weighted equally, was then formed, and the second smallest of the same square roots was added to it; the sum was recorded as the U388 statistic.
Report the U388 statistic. 7.5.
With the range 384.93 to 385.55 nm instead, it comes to 7.7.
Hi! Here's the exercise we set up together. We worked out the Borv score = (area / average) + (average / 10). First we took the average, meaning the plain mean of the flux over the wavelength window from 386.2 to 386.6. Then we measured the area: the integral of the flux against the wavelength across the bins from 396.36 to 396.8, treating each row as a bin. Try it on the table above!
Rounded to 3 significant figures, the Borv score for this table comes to 2.34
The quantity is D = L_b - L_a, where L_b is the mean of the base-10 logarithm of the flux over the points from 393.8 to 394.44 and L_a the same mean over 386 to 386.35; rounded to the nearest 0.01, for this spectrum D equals -0.12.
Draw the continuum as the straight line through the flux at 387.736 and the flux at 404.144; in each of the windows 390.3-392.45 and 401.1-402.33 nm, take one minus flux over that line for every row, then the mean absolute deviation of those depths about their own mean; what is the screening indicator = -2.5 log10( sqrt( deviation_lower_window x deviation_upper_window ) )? 3.05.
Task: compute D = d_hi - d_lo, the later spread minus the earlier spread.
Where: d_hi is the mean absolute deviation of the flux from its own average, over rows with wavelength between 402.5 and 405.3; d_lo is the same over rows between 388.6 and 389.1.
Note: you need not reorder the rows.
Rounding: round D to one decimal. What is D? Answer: -0.6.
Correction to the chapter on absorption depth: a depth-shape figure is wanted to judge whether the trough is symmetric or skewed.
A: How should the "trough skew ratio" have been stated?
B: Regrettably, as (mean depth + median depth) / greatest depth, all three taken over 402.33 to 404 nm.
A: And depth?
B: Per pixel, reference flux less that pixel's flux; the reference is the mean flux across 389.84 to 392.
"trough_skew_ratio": 1.1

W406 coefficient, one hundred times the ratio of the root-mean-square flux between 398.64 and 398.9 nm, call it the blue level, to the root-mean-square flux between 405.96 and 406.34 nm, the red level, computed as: 112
